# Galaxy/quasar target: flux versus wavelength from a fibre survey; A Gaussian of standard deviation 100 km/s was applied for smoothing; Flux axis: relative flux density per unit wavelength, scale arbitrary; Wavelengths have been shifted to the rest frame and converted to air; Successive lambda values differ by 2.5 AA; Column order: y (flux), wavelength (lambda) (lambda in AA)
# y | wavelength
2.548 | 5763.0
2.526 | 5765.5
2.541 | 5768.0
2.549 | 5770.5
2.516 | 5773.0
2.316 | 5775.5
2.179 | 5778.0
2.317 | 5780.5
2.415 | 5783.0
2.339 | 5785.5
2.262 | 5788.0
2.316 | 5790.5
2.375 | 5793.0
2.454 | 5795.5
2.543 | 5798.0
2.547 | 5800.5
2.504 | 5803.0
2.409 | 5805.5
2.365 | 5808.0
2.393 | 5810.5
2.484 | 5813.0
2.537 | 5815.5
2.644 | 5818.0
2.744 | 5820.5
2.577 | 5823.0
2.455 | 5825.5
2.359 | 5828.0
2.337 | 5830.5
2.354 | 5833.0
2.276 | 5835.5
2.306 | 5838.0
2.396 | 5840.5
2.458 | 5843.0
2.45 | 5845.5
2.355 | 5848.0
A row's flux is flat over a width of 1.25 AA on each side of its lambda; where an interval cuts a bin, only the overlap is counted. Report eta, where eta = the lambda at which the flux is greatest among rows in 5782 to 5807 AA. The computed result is 5800.5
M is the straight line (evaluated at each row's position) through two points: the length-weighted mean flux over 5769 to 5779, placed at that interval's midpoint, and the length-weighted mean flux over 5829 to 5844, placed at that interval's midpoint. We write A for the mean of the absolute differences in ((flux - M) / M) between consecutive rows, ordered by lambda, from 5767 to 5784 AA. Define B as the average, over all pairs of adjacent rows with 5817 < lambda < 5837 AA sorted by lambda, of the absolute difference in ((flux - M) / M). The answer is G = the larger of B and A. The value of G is 0.043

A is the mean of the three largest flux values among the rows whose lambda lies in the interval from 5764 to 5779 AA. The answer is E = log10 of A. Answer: 0.405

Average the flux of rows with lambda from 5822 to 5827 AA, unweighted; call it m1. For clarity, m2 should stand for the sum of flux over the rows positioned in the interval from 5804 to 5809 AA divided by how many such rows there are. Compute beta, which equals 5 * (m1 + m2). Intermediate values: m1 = 2.52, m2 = 2.39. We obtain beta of 24.5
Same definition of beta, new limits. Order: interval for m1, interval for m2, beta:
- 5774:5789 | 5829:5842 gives 23.2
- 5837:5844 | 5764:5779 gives 24.1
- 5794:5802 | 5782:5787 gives 24.5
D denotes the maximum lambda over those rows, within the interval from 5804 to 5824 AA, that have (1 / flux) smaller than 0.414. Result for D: 5823.0 AA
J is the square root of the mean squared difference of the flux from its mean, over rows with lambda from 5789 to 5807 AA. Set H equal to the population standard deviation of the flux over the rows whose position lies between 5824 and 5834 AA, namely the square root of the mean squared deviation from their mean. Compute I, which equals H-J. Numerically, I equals -0.035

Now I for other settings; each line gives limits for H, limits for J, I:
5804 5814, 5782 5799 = -0.043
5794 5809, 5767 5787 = -0.056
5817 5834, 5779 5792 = 0.100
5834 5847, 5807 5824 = -0.051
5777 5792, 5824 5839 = 0.016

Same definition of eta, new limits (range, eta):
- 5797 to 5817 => 5800.5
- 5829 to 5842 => 5840.5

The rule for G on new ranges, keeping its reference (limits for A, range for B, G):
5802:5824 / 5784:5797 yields 0.036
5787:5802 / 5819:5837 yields 0.035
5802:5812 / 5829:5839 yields 0.023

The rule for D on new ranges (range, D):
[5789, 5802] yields 5800.5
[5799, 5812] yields 5803.0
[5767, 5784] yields 5773.0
